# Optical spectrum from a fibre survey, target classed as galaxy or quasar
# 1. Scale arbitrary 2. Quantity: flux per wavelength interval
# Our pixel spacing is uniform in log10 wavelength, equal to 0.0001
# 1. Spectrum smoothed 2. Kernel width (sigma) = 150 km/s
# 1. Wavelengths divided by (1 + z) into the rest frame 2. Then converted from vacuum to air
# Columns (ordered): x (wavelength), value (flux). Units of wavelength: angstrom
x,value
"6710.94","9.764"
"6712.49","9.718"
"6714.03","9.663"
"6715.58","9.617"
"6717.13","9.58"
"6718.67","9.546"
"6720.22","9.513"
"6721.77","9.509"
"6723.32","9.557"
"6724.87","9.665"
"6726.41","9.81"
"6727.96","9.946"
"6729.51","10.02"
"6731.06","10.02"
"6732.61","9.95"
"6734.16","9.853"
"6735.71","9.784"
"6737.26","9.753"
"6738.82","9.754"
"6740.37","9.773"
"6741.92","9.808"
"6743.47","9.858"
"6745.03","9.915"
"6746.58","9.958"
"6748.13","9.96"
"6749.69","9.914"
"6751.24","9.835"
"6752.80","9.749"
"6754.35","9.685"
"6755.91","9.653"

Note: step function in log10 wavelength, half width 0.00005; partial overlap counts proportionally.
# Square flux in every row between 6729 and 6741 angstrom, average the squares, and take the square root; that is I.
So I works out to 9.86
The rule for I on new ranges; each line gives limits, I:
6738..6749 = 9.86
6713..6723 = 9.57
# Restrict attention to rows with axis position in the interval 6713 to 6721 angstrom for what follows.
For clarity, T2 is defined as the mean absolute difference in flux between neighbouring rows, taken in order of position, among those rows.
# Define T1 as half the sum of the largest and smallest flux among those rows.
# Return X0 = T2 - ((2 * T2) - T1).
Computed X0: 9.55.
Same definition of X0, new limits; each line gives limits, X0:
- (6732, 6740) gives 9.80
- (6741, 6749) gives 9.85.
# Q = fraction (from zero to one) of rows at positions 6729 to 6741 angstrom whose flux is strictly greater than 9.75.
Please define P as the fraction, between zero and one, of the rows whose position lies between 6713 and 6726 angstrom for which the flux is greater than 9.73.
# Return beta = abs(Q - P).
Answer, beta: 1.0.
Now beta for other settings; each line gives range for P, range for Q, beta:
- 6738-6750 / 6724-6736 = 0.1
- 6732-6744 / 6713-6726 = 1.0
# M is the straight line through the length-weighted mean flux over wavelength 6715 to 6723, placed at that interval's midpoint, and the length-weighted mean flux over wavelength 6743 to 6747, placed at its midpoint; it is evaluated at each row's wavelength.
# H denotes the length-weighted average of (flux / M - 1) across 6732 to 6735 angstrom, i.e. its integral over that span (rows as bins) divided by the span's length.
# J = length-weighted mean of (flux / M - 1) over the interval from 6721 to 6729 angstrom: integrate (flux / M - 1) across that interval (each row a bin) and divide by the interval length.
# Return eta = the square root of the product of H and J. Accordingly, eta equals 0.0113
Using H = 0.016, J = 0.008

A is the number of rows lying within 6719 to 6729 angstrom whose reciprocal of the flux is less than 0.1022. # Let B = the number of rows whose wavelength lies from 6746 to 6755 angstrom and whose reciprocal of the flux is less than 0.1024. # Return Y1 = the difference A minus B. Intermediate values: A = 2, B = 4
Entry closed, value -2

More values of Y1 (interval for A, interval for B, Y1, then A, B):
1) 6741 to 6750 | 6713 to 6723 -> 6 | 6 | 0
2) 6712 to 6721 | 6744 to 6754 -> -5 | 0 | 5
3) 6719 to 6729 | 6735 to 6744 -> -2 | 2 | 4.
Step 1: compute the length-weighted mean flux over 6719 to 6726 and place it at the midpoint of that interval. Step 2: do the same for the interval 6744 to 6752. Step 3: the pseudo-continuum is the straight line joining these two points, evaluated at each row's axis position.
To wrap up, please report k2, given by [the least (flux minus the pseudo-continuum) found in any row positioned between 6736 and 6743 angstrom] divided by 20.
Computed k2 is -0.0019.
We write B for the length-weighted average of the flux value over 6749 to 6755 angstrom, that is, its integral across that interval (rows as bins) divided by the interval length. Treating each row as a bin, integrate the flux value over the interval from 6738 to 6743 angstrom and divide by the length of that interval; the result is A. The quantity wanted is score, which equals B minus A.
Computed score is 0.02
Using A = 9.78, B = 9.80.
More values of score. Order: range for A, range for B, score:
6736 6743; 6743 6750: 0.14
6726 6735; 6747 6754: -0.08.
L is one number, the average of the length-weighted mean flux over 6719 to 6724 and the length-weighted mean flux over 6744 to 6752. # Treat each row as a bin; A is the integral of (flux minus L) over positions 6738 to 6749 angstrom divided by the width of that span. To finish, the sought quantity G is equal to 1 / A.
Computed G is 7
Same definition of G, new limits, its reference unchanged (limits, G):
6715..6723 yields -6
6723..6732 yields 7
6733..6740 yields 12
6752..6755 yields 167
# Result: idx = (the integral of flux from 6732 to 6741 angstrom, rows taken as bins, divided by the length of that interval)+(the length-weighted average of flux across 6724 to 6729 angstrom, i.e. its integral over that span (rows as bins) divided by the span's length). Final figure 19.6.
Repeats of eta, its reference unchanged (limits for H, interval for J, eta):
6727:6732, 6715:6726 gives 0.0055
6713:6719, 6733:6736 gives 0.0097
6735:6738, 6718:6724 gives 0.0028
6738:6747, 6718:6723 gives 0.0035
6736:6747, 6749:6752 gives 0.0054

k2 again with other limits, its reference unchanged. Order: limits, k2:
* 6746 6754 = -0.0114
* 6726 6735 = 0.0063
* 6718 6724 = -0.0027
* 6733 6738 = -0.0008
